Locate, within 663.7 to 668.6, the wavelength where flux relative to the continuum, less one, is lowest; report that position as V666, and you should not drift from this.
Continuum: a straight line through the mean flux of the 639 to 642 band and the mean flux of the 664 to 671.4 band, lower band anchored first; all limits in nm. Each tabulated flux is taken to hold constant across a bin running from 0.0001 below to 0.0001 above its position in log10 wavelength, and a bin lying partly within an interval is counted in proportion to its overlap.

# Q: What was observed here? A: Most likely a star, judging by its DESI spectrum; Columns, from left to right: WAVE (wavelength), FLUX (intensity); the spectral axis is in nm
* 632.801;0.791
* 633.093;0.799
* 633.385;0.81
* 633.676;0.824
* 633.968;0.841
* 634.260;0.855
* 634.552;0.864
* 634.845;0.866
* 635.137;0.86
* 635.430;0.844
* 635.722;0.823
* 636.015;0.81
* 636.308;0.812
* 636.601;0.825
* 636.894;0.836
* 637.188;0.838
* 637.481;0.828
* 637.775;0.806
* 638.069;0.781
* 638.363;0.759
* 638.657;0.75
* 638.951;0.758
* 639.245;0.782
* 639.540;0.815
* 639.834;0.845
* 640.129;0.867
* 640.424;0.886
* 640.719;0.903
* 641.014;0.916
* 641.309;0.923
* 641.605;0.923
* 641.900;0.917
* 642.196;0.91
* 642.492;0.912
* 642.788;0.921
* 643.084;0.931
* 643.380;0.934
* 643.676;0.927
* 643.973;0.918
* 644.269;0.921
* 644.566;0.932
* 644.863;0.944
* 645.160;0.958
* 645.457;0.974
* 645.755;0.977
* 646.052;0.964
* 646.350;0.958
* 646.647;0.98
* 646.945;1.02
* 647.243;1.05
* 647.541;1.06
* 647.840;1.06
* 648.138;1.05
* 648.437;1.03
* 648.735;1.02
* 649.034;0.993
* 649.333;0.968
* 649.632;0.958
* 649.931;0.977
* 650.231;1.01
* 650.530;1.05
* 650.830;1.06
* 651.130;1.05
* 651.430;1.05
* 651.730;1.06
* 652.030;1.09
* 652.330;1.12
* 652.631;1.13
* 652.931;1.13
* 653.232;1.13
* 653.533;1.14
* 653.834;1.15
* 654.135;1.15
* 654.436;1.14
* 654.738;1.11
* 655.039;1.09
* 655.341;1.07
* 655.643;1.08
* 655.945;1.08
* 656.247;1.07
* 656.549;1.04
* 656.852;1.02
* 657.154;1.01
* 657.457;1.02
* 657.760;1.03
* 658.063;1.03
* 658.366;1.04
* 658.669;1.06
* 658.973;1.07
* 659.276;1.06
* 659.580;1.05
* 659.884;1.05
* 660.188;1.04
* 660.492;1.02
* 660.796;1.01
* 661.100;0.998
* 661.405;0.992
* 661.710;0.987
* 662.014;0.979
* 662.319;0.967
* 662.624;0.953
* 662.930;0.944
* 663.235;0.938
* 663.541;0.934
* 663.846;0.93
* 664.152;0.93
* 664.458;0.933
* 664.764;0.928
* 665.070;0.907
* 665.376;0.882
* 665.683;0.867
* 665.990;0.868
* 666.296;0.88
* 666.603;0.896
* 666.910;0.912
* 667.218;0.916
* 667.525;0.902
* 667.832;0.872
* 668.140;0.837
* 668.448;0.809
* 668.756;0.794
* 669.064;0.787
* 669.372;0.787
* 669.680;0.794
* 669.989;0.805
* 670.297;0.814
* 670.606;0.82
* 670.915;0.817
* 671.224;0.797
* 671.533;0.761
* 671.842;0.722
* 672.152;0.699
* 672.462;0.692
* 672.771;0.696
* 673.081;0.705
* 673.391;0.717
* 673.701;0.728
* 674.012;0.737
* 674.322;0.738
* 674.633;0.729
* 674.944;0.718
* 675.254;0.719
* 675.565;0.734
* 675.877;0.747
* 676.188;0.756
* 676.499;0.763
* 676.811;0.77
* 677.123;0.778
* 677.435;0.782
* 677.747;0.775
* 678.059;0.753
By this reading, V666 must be 668.448 nm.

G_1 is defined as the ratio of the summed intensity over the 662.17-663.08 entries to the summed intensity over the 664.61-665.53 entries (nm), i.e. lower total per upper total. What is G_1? 1.05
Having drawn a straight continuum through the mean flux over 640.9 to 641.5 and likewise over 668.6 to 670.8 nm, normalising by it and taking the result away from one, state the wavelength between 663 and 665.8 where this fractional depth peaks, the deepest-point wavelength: 665.683 nm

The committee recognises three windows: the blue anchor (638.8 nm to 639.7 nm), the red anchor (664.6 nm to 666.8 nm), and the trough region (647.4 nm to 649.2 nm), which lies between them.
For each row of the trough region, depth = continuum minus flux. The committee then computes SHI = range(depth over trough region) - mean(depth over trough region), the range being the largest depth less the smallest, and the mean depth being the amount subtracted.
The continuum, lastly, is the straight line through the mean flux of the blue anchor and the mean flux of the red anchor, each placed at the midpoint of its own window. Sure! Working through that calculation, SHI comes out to 0.29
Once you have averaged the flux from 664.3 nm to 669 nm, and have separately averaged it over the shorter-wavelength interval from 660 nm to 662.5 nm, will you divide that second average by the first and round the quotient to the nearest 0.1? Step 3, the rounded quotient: 1.1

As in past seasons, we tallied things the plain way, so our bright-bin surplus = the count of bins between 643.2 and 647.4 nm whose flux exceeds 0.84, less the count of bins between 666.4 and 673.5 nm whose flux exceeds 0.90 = 11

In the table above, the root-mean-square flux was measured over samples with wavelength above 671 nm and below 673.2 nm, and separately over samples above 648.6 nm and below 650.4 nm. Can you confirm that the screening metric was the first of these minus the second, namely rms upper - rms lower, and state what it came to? -0.26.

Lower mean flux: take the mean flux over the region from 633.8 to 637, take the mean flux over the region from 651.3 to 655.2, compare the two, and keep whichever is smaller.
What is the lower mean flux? 0.84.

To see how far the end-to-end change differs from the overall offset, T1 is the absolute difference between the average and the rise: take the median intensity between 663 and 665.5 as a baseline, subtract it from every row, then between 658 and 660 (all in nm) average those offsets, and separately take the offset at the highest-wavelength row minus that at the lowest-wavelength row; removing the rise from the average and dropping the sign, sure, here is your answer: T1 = 0.10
